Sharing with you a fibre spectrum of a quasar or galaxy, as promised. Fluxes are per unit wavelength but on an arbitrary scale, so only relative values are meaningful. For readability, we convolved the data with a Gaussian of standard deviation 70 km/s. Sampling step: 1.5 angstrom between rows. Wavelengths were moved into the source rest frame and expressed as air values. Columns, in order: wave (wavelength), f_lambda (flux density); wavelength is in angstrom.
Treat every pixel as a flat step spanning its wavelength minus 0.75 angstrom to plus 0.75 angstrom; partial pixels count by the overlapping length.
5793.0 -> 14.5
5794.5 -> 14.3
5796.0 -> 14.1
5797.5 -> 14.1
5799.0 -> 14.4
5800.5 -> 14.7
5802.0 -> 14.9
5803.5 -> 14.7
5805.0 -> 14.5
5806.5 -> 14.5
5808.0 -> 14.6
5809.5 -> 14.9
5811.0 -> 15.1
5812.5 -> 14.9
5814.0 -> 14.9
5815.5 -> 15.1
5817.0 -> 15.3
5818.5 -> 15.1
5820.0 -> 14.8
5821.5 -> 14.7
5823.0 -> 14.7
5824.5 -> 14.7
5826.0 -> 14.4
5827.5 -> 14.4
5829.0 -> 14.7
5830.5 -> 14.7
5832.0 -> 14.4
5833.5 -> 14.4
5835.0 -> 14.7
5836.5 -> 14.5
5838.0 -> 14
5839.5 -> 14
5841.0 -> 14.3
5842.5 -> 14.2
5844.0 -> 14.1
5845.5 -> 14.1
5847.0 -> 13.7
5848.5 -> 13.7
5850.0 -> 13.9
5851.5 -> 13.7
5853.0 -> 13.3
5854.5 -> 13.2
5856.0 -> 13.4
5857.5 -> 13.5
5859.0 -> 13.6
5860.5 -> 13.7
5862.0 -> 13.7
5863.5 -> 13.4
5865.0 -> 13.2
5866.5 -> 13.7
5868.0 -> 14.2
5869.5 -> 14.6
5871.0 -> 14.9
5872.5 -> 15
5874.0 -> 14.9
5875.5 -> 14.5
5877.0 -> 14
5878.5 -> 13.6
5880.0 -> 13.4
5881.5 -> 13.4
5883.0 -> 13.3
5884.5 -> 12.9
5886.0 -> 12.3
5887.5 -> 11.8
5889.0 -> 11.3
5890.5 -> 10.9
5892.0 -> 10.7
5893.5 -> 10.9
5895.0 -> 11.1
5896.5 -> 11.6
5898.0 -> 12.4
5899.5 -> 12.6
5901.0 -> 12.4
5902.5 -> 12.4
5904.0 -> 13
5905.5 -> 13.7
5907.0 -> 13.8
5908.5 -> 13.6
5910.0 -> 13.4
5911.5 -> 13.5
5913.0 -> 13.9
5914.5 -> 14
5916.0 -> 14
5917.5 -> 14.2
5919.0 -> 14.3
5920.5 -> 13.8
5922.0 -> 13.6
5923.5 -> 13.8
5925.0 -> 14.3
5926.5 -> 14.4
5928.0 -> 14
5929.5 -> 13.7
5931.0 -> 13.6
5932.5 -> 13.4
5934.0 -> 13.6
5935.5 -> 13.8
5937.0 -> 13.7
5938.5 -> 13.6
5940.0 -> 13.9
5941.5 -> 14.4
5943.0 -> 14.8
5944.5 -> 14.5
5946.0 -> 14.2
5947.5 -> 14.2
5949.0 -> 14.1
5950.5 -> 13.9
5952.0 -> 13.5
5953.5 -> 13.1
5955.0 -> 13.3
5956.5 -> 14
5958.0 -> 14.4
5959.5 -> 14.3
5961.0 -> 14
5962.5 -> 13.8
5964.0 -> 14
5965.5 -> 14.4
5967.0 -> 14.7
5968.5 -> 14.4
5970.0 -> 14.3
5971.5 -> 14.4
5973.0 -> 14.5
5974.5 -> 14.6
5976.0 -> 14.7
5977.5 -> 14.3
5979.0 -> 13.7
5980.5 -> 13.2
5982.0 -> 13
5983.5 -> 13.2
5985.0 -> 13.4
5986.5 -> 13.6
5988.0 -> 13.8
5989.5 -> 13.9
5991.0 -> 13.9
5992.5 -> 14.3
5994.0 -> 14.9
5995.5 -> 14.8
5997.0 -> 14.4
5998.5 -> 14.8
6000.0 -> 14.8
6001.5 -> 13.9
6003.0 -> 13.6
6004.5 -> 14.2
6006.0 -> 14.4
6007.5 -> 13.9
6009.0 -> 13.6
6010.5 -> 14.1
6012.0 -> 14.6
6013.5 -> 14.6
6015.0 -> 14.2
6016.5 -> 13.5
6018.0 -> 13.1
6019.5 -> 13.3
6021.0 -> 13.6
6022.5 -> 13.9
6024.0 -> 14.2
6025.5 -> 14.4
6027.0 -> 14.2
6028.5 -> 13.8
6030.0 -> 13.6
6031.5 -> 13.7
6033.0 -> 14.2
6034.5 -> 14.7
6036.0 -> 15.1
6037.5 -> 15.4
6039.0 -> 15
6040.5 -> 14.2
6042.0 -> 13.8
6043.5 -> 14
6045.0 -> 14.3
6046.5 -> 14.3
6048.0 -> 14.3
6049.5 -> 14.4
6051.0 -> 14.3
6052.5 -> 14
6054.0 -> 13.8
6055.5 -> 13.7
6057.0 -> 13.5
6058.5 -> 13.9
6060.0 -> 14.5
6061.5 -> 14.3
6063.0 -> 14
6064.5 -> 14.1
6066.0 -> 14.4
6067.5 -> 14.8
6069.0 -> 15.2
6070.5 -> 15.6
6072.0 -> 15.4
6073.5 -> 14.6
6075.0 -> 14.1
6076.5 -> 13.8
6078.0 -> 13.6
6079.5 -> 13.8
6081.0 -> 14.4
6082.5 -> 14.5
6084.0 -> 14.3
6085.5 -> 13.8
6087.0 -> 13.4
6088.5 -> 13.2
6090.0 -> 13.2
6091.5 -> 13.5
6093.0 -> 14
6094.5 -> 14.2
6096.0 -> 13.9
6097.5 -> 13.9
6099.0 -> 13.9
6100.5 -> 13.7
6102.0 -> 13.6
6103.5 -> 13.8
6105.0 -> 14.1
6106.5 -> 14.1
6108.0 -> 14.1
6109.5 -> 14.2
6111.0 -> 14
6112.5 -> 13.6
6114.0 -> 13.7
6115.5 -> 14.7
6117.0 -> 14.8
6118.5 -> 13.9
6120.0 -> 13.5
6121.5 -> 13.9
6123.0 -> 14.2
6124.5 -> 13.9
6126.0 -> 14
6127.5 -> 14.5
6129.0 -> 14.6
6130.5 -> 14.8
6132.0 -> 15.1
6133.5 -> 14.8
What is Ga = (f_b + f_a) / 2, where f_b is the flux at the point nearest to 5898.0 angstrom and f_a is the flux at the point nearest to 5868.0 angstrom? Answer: 13.3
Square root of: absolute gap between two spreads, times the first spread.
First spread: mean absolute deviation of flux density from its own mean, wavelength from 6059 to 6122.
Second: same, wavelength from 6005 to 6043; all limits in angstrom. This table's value 0.13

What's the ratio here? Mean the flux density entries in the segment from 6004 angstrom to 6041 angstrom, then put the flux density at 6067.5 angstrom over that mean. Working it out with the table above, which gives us 1.05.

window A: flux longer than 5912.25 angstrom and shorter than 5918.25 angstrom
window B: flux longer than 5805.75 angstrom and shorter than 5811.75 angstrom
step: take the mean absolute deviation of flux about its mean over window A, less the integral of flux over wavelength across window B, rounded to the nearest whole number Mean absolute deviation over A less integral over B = -89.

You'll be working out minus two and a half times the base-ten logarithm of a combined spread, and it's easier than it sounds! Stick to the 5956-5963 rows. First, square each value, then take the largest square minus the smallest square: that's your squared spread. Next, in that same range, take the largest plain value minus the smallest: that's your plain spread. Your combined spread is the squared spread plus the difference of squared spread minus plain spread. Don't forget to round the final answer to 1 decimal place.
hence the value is -3.8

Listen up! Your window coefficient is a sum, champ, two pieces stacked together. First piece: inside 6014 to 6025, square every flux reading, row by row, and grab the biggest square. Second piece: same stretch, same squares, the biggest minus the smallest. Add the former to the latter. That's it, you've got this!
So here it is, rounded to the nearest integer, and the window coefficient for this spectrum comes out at 232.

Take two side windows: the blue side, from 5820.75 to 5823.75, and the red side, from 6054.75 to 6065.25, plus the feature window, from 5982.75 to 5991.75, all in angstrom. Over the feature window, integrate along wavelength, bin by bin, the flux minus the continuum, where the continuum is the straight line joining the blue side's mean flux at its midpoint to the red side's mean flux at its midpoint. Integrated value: -5.2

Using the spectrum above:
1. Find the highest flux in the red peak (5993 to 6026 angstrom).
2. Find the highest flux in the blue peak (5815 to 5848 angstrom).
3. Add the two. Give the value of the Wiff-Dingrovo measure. 30.2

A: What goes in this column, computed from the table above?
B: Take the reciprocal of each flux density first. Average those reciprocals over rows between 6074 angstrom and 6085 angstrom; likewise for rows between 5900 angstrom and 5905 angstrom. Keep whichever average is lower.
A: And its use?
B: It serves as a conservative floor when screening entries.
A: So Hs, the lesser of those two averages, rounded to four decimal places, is 0.0711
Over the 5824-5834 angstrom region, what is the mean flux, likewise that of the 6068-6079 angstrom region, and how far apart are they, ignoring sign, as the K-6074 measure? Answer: 0.1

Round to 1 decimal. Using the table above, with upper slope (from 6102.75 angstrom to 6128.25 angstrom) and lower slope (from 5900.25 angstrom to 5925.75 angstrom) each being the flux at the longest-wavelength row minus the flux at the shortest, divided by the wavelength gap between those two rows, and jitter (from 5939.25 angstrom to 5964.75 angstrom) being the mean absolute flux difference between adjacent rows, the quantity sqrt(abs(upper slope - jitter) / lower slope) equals 1.8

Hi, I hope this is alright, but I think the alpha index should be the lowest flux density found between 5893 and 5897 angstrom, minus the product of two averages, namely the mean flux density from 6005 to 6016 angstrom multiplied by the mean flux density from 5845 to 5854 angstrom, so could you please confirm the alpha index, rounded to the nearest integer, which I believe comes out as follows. -184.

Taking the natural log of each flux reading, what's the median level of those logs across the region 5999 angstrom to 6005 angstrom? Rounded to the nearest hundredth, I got 2.64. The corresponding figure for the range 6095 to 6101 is 2.63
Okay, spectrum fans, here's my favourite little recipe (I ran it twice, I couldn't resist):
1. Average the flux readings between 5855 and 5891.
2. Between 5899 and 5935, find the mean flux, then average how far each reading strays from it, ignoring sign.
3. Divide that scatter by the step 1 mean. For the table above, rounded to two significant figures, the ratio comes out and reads 0.030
